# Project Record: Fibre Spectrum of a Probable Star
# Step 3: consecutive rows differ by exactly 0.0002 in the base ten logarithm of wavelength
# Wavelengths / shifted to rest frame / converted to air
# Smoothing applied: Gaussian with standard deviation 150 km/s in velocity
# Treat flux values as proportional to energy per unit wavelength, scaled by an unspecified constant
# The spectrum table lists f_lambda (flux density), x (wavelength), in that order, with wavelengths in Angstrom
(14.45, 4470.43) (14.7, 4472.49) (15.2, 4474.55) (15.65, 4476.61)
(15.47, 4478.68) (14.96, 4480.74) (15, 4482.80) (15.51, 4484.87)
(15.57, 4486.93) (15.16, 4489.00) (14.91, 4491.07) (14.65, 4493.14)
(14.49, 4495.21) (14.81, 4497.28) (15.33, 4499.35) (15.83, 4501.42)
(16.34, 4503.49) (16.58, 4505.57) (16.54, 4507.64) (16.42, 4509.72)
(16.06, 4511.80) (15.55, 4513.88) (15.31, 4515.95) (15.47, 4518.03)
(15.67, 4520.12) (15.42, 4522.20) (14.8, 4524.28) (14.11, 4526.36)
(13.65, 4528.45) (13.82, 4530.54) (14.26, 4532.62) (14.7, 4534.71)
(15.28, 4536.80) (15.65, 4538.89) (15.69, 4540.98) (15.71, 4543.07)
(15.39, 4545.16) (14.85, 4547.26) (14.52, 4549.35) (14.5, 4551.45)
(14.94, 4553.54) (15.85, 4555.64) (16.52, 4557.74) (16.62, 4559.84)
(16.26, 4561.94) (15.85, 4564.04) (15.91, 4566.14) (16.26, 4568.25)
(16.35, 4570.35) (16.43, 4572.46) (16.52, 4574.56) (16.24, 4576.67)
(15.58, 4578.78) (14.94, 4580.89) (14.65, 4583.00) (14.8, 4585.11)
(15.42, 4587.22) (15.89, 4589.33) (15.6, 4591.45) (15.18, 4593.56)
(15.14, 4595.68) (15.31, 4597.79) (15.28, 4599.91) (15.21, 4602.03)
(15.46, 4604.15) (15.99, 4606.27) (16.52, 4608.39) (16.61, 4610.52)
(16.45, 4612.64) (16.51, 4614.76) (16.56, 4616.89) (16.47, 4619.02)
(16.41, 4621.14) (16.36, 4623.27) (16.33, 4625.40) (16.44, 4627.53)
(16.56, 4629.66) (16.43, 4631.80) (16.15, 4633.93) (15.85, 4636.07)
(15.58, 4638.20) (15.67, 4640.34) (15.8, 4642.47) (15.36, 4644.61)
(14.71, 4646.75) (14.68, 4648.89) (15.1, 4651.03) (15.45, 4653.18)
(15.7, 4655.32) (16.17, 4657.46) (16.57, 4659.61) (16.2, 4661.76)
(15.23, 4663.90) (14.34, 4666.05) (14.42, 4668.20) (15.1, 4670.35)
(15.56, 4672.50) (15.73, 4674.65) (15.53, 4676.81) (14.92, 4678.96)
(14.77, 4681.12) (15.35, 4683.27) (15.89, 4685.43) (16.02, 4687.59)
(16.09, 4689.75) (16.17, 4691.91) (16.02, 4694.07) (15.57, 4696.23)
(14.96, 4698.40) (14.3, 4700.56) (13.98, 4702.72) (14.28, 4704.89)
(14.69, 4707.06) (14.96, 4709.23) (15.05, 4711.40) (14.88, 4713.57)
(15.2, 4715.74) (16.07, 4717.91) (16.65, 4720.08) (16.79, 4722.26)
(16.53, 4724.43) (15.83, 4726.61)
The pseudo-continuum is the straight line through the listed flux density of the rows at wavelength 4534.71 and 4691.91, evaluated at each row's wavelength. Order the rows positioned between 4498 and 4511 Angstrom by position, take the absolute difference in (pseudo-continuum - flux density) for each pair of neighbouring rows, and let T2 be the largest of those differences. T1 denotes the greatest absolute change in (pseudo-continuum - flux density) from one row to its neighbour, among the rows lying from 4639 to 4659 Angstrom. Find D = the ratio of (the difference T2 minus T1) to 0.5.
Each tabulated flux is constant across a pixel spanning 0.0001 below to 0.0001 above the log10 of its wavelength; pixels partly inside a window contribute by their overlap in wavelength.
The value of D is -0.36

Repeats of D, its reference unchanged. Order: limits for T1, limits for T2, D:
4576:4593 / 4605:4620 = -0.34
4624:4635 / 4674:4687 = 0.66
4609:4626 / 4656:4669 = 1.62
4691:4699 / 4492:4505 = -0.26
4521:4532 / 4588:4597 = -0.54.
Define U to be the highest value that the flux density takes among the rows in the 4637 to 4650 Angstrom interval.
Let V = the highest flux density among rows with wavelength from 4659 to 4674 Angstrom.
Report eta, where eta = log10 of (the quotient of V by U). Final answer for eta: 0.0207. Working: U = 15.8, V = 16.57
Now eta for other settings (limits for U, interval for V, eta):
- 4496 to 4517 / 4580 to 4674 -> 0.0008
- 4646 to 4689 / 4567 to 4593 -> -0.0013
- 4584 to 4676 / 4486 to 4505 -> -0.0071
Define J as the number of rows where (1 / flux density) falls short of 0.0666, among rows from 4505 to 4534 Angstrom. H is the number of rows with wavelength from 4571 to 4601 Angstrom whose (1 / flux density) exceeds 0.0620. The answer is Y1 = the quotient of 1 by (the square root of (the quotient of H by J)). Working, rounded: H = 11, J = 9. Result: 0.90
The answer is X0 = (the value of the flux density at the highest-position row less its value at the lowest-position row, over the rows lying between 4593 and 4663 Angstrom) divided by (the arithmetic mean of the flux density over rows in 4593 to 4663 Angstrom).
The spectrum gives 0.064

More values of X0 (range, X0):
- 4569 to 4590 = -0.029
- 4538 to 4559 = 0.057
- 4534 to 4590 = 0.076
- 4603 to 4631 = 0.067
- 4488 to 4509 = 0.089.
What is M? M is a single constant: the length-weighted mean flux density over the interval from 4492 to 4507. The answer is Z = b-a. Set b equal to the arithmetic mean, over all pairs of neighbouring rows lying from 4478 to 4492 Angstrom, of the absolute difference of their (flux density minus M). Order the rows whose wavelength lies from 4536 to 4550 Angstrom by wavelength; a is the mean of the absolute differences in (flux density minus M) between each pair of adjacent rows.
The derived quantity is 0.03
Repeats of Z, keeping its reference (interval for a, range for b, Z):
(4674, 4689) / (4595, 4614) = -0.14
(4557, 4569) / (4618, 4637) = -0.12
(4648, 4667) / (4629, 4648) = -0.23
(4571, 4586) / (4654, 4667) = 0.27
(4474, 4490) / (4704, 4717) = -0.06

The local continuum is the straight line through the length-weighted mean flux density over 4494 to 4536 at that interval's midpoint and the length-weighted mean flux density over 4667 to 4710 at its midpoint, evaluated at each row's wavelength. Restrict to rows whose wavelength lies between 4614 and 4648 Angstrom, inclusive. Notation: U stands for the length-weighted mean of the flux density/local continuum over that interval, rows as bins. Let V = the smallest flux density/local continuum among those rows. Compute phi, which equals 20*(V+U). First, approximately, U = 1.05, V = 0.966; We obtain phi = 40.4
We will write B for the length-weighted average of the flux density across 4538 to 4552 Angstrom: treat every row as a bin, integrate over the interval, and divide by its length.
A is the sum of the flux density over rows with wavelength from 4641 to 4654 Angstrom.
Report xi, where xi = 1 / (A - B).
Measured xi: 0.0132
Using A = 91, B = 15.2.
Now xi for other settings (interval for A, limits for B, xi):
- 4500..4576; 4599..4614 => 0.0018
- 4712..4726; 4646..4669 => 0.0124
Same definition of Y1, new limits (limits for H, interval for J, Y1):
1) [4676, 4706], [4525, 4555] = 0.62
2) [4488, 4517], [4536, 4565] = 1.00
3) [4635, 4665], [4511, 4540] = 0.85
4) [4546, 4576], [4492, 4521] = 1.25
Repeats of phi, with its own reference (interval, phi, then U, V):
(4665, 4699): 39.1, 1.01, 0.942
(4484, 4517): 39.4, 1.02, 0.950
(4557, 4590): 40.1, 1.04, 0.961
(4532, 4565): 38.9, 1.01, 0.935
